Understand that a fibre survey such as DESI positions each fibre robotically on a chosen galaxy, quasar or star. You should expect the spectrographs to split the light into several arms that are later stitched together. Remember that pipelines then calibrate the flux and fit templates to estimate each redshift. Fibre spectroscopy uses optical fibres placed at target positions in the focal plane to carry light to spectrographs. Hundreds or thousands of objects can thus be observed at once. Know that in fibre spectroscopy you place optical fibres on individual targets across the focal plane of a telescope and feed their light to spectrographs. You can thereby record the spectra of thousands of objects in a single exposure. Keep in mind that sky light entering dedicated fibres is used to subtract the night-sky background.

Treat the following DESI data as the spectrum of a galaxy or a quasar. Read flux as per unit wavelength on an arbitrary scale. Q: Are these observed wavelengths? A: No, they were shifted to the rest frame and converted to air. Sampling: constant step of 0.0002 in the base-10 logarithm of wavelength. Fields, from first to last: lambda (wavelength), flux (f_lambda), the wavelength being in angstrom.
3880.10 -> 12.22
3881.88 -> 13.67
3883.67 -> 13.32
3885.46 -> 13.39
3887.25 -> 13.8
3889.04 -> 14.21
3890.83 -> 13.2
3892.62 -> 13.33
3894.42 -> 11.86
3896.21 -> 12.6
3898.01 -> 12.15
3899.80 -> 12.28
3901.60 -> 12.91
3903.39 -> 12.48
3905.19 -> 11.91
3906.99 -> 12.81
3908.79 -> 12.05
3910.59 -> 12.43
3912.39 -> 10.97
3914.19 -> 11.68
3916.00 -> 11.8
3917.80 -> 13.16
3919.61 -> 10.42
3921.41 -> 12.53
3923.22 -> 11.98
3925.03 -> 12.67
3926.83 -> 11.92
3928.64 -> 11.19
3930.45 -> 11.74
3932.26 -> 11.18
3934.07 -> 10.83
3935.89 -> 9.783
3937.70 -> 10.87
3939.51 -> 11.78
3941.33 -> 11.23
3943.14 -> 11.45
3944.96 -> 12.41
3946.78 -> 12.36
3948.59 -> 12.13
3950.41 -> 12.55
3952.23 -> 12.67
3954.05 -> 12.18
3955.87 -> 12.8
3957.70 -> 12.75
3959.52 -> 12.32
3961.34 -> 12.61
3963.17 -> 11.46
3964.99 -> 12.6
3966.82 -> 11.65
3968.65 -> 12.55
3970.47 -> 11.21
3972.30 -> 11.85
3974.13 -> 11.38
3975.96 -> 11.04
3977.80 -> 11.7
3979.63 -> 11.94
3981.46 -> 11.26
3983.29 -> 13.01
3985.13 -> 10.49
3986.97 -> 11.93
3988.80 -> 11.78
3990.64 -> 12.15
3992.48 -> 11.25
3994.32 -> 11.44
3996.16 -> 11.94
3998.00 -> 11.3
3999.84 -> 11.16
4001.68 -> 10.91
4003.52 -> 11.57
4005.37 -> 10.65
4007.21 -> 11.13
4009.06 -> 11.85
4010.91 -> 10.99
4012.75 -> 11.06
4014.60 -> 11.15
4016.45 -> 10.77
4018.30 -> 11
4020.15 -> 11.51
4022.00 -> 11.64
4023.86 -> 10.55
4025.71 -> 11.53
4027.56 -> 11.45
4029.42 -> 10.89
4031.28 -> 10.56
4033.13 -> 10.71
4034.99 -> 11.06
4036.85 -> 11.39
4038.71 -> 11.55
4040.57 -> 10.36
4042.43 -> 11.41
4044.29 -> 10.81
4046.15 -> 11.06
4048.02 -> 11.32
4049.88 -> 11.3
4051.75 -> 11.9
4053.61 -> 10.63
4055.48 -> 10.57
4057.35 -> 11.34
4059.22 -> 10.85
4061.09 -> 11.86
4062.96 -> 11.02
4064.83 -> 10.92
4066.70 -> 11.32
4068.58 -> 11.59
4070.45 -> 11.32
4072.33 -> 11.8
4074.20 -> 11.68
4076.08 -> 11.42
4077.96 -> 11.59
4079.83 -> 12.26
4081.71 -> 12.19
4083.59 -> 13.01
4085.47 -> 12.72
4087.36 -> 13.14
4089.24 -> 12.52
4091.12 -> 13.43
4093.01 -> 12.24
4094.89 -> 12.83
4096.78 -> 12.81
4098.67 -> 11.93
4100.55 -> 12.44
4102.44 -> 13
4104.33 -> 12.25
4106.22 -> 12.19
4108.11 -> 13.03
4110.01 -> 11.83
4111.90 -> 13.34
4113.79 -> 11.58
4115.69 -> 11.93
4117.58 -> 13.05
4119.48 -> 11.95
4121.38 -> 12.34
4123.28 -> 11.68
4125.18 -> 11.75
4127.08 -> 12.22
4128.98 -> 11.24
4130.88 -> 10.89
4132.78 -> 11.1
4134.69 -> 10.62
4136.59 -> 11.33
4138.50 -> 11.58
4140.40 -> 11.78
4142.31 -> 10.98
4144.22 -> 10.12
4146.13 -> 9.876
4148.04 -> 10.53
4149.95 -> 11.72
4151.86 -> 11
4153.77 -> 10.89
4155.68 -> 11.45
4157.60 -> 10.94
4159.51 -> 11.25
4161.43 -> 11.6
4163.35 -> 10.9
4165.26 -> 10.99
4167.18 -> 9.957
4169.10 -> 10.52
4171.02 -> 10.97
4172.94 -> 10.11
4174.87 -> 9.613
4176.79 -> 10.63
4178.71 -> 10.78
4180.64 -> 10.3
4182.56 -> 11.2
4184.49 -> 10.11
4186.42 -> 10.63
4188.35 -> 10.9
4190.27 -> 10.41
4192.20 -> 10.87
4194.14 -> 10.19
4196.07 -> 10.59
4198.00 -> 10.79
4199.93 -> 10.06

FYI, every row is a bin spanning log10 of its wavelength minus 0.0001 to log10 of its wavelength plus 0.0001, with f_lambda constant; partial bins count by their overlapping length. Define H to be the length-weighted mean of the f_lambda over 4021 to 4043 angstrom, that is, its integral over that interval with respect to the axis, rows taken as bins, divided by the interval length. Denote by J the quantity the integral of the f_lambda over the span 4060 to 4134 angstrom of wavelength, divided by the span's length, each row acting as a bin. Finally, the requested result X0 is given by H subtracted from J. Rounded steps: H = 11.09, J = 12.1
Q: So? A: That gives 1.0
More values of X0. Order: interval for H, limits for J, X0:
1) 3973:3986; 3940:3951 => 0.4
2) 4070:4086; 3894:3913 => 0.3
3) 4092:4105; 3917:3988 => -0.7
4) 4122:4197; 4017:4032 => 0.3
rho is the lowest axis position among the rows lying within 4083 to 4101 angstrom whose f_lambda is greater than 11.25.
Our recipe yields 4083.59 angstrom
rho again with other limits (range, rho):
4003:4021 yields 4003.52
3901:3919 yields 3901.60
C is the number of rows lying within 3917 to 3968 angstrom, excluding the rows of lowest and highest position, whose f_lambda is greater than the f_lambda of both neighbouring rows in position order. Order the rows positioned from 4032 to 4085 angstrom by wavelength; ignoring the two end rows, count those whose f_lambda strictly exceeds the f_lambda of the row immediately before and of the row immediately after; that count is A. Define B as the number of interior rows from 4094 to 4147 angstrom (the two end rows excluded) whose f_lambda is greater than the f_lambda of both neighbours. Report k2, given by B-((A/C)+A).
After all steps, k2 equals -2.00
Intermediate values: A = 9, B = 8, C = 9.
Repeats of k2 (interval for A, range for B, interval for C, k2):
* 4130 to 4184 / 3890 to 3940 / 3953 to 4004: 0.20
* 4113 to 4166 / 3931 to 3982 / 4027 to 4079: 0.00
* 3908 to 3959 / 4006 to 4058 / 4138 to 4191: -2.00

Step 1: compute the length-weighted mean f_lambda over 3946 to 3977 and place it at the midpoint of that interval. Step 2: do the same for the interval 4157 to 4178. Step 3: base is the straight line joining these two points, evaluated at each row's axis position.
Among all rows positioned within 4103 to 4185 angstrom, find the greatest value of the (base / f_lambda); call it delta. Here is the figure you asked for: 1.11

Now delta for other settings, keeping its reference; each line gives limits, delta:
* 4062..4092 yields 1.04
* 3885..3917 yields 1.14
